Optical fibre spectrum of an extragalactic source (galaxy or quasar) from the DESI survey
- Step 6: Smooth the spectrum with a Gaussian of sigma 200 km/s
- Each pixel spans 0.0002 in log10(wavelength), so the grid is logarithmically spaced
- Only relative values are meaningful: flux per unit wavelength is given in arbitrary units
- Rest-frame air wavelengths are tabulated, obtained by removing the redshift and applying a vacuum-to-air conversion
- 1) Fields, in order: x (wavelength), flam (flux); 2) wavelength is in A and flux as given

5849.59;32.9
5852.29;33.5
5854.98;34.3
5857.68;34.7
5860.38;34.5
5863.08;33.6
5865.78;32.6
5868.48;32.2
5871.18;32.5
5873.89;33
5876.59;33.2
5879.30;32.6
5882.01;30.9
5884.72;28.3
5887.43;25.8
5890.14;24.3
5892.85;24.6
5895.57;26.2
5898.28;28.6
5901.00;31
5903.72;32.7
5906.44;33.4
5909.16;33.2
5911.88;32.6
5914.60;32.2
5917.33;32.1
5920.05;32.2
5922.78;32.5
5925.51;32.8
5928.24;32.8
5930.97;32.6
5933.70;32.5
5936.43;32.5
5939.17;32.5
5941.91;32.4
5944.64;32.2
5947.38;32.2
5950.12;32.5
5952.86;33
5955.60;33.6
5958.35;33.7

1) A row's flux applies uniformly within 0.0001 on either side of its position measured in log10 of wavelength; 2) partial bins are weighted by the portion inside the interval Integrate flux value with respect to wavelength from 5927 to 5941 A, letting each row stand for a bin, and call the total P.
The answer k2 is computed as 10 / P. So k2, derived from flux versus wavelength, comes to 0.0219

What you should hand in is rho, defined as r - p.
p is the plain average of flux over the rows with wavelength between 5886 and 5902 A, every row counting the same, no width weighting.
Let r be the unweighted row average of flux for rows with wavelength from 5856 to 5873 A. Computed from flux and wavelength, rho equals 7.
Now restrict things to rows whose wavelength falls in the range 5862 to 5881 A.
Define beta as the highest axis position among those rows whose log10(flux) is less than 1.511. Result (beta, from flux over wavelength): 5868.48 A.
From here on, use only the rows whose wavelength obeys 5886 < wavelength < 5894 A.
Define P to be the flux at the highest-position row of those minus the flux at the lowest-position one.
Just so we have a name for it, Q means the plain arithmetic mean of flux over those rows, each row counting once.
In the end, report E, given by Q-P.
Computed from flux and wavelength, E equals 26.1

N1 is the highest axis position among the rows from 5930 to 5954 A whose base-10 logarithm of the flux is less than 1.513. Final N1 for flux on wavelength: 5950.12 A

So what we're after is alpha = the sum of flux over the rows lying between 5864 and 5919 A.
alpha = 612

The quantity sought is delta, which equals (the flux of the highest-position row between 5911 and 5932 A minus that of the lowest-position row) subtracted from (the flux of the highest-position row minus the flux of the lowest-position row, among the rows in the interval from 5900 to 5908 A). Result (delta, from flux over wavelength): 2.4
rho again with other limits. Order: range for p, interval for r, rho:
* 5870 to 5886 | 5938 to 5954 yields 1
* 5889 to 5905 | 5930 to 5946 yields 5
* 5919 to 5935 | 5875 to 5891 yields -3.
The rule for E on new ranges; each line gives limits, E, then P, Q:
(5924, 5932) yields 32.9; -0.2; 32.7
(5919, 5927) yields 31.9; 0.6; 32.5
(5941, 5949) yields 32.5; -0.2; 32.3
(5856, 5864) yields 35.4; -1.1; 34.3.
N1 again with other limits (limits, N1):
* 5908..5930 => 5922.78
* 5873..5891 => 5890.14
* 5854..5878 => 5871.18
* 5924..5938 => 5936.43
